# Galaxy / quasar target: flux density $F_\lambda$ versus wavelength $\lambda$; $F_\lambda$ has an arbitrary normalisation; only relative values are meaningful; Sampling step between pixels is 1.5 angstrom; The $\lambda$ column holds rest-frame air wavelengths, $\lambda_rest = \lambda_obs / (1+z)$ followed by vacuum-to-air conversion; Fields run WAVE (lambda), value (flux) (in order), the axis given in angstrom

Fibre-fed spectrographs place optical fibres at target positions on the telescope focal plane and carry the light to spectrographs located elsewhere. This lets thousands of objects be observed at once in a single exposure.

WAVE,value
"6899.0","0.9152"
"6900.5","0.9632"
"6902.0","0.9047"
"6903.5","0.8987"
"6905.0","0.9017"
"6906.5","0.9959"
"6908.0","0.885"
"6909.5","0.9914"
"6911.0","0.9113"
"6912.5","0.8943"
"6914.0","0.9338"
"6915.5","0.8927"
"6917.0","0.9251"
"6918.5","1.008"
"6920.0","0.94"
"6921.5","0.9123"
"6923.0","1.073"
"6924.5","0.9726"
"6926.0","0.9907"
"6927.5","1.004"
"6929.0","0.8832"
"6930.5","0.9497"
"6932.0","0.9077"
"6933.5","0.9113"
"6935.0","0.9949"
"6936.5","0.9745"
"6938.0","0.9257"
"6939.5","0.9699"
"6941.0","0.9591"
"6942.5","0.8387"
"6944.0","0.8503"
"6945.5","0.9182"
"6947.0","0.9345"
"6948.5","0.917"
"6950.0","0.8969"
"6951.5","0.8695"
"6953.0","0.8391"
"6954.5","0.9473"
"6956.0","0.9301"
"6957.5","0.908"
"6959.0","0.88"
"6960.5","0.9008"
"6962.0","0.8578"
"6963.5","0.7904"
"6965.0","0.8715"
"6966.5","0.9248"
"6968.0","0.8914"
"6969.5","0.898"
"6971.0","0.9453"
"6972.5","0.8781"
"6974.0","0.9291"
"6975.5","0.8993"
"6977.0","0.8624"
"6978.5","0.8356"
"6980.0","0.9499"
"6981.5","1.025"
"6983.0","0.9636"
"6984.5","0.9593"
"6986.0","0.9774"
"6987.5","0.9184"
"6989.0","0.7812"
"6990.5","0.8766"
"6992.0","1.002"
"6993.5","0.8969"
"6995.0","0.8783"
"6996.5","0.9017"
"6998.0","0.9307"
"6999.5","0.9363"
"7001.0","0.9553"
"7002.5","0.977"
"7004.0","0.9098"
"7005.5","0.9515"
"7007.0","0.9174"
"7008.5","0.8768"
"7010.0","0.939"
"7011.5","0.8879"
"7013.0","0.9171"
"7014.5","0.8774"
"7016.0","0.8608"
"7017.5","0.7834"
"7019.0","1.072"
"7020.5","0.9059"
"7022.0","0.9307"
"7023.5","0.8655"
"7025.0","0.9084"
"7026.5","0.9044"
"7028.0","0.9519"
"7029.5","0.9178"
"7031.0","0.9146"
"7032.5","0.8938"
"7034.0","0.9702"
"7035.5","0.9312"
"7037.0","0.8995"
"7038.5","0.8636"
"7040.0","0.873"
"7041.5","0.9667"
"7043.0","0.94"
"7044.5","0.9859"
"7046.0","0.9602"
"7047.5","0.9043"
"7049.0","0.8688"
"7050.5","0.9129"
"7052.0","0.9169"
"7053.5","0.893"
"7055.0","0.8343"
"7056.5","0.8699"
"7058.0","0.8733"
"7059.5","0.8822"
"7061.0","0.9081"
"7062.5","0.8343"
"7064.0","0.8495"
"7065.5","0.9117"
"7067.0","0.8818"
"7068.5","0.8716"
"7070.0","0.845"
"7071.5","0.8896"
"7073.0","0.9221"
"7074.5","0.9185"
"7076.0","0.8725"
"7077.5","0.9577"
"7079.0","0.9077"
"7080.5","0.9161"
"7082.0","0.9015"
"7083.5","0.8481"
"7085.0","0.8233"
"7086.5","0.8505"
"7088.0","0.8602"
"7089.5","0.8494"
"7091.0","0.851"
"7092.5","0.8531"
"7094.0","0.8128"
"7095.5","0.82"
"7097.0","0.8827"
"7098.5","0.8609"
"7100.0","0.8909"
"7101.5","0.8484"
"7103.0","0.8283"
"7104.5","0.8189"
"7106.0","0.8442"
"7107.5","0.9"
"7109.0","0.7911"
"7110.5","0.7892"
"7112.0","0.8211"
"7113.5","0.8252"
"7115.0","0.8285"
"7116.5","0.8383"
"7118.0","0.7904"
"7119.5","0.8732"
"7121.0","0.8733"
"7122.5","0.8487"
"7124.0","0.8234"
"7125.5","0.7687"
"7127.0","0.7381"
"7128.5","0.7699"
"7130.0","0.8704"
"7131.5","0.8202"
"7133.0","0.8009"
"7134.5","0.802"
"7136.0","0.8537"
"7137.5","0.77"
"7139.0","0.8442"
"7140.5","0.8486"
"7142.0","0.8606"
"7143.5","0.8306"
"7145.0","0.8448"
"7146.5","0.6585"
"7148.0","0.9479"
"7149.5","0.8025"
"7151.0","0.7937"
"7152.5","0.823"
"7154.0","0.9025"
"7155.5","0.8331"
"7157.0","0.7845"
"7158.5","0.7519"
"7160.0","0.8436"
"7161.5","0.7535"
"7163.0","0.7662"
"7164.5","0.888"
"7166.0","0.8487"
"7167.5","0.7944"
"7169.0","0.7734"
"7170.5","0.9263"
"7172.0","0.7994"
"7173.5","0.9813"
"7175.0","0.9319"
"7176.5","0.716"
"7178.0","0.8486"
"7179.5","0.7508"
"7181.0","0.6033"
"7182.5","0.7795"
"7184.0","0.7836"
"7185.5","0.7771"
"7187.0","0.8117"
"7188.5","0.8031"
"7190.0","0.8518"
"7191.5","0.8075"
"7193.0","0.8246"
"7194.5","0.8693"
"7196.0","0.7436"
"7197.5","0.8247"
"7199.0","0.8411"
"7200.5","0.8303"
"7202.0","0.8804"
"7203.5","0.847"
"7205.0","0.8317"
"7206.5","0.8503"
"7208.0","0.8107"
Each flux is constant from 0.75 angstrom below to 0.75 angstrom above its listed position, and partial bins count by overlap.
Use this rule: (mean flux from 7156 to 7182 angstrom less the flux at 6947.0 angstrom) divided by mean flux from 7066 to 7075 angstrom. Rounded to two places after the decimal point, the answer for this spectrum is -0.14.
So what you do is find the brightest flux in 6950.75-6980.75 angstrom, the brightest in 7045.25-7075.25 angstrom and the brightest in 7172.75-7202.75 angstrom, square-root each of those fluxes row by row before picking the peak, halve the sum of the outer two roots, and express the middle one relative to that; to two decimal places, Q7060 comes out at 1.00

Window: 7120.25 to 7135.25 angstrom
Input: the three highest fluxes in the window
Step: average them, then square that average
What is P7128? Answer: 0.75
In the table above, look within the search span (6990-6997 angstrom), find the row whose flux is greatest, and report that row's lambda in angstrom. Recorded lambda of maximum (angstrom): 6992.0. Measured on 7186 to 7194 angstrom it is 7190.0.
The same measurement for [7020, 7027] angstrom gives 7022.0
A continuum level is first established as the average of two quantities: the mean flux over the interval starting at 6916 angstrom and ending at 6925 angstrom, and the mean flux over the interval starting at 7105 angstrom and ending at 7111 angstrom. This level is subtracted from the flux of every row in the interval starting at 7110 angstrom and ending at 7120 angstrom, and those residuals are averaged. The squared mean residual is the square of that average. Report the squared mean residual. 0.0060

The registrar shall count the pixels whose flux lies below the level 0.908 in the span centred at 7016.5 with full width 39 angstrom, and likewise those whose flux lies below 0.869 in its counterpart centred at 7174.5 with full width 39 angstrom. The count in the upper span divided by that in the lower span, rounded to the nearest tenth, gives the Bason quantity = 2.4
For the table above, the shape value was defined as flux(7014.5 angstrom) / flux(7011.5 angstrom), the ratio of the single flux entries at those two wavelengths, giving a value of 0.99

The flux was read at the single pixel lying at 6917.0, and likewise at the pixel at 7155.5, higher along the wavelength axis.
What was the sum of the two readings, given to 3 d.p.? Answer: 1.758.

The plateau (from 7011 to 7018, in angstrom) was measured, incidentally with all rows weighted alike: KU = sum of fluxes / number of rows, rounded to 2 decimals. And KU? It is 0.87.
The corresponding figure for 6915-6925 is 0.96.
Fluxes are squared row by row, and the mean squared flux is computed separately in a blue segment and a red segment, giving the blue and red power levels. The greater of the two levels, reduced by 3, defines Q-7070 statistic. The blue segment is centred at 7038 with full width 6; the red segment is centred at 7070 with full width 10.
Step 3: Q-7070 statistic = -2.20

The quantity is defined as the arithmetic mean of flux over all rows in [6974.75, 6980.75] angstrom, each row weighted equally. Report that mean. 0.887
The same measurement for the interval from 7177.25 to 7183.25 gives 0.746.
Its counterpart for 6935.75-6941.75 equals 0.957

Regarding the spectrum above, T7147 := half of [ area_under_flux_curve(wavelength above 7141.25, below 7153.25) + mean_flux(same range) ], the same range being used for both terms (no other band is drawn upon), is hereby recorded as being 5.3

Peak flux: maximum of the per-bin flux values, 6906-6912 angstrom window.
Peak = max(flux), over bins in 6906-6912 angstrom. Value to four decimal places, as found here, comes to 0.9959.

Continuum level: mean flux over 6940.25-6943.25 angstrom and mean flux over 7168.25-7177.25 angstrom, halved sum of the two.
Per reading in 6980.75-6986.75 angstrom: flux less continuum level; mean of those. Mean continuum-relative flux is 0.10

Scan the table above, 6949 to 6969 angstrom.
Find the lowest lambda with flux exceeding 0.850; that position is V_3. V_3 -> 6950.0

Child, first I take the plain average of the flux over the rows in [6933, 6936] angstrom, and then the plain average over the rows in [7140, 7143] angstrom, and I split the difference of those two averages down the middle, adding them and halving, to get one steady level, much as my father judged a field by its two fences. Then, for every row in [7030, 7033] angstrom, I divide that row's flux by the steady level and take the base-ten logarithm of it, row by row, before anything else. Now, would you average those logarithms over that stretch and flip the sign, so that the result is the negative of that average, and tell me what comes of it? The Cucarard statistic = 0.000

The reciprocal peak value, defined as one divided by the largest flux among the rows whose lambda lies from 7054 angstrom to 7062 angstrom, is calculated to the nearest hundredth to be 1.10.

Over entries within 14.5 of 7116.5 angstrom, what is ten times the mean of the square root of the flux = 9.07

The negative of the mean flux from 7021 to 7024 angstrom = -0.90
